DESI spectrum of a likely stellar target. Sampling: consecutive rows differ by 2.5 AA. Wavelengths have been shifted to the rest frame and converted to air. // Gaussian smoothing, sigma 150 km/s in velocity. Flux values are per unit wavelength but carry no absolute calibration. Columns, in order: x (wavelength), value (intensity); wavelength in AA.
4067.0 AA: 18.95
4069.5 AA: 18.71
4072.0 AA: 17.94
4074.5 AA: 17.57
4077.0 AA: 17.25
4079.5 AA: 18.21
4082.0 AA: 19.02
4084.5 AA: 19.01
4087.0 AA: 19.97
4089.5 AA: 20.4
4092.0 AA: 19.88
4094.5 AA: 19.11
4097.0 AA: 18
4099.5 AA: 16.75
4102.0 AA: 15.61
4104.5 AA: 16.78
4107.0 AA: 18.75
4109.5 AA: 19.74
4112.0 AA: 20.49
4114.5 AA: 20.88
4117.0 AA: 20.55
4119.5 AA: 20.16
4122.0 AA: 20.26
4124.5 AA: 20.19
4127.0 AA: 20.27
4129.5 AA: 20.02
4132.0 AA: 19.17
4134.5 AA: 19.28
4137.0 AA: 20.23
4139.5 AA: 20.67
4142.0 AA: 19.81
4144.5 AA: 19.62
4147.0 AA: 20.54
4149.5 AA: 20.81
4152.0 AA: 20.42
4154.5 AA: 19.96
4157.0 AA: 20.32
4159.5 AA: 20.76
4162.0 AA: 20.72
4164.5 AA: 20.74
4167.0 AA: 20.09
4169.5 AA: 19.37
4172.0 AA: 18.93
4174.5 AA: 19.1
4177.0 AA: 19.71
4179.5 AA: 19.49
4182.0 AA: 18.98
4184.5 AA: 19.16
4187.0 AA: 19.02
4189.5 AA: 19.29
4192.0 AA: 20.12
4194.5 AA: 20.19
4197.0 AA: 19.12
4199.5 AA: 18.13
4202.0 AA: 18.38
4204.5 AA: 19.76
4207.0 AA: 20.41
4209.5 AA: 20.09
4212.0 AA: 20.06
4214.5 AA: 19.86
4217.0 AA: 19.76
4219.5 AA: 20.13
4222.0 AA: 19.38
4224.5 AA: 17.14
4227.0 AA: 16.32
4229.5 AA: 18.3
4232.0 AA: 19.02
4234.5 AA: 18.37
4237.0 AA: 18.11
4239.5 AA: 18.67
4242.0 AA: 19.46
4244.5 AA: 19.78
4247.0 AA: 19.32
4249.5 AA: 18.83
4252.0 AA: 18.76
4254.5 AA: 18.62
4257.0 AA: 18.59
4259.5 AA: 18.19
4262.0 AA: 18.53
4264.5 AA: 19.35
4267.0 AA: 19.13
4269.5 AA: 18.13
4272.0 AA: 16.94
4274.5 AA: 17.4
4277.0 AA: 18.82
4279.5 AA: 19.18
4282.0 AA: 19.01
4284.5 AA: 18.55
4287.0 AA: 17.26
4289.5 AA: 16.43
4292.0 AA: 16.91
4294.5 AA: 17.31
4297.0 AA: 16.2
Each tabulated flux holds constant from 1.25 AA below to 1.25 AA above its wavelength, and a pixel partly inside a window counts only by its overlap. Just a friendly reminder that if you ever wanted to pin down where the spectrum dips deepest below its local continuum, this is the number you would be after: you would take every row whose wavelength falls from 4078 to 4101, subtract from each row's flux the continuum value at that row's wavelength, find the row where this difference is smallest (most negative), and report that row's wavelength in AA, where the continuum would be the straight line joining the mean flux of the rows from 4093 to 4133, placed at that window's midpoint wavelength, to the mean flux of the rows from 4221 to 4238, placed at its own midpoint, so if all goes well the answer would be 4099.5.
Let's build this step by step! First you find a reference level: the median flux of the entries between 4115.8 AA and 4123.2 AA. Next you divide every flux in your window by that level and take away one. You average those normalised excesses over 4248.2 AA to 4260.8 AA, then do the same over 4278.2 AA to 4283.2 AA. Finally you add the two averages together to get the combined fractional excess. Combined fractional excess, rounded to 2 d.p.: -0.14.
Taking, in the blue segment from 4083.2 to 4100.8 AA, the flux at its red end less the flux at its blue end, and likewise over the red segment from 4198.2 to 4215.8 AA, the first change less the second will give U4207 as -4.0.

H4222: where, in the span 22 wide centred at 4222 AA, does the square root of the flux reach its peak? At 4219.5 AA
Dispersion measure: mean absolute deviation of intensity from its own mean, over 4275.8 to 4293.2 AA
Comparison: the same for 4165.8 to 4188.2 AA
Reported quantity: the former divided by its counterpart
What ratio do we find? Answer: 3.2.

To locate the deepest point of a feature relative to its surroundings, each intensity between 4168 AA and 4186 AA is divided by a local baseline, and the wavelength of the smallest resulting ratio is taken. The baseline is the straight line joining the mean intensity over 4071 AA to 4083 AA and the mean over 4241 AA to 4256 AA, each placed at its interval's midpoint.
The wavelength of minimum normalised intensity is 4182.0 AA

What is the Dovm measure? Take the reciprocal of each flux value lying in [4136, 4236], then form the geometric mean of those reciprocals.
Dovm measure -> 0.0512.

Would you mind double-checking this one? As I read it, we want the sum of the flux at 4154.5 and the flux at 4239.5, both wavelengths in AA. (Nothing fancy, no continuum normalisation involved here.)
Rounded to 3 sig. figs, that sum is 38.6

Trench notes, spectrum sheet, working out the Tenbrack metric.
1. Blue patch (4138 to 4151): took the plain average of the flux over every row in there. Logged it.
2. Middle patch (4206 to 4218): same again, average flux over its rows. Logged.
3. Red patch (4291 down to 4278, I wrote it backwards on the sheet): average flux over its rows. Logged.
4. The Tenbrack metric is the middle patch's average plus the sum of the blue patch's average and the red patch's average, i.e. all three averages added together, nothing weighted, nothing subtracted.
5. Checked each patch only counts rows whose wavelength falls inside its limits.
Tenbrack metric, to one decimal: 58.4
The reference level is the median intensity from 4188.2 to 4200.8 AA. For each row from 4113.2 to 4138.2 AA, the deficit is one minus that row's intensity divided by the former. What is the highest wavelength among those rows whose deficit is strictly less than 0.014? 4137.0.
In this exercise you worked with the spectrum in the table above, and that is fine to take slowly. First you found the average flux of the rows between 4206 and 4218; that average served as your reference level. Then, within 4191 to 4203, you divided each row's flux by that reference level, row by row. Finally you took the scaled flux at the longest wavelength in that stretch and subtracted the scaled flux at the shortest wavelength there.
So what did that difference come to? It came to -0.09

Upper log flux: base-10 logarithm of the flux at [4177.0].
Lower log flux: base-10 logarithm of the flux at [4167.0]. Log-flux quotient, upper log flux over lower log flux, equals 0.99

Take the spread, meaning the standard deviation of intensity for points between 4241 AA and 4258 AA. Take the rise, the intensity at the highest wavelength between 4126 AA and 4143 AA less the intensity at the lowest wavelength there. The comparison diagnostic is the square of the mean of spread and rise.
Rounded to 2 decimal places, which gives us 0.00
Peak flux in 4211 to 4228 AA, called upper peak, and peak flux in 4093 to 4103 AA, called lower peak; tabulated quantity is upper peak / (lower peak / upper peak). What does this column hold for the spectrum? 21.2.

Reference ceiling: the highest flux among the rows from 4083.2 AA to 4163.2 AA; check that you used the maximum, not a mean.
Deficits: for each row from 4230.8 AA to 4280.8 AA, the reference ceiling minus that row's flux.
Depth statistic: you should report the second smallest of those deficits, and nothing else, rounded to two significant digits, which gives 1.4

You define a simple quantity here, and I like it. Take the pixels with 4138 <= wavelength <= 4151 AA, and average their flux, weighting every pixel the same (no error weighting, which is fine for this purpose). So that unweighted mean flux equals 20.3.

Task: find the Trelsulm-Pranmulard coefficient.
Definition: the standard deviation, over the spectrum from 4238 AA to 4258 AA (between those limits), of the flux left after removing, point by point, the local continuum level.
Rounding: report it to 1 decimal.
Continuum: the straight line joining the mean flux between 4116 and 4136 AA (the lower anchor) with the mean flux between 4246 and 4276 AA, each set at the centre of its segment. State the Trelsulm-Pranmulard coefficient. 0.4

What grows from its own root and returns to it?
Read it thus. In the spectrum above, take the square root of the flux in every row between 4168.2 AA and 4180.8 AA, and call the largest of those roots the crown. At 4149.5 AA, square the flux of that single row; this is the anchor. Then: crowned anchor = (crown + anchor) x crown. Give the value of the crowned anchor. 1942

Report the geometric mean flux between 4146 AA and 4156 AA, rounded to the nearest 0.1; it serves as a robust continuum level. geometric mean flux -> 20.4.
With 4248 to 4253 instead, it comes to 18.8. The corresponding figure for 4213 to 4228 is 18.7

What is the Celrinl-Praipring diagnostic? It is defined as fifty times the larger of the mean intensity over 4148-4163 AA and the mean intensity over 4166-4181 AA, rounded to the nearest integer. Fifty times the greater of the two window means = 1025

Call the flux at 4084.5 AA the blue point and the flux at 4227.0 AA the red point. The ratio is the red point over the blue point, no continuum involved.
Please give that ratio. 0.86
